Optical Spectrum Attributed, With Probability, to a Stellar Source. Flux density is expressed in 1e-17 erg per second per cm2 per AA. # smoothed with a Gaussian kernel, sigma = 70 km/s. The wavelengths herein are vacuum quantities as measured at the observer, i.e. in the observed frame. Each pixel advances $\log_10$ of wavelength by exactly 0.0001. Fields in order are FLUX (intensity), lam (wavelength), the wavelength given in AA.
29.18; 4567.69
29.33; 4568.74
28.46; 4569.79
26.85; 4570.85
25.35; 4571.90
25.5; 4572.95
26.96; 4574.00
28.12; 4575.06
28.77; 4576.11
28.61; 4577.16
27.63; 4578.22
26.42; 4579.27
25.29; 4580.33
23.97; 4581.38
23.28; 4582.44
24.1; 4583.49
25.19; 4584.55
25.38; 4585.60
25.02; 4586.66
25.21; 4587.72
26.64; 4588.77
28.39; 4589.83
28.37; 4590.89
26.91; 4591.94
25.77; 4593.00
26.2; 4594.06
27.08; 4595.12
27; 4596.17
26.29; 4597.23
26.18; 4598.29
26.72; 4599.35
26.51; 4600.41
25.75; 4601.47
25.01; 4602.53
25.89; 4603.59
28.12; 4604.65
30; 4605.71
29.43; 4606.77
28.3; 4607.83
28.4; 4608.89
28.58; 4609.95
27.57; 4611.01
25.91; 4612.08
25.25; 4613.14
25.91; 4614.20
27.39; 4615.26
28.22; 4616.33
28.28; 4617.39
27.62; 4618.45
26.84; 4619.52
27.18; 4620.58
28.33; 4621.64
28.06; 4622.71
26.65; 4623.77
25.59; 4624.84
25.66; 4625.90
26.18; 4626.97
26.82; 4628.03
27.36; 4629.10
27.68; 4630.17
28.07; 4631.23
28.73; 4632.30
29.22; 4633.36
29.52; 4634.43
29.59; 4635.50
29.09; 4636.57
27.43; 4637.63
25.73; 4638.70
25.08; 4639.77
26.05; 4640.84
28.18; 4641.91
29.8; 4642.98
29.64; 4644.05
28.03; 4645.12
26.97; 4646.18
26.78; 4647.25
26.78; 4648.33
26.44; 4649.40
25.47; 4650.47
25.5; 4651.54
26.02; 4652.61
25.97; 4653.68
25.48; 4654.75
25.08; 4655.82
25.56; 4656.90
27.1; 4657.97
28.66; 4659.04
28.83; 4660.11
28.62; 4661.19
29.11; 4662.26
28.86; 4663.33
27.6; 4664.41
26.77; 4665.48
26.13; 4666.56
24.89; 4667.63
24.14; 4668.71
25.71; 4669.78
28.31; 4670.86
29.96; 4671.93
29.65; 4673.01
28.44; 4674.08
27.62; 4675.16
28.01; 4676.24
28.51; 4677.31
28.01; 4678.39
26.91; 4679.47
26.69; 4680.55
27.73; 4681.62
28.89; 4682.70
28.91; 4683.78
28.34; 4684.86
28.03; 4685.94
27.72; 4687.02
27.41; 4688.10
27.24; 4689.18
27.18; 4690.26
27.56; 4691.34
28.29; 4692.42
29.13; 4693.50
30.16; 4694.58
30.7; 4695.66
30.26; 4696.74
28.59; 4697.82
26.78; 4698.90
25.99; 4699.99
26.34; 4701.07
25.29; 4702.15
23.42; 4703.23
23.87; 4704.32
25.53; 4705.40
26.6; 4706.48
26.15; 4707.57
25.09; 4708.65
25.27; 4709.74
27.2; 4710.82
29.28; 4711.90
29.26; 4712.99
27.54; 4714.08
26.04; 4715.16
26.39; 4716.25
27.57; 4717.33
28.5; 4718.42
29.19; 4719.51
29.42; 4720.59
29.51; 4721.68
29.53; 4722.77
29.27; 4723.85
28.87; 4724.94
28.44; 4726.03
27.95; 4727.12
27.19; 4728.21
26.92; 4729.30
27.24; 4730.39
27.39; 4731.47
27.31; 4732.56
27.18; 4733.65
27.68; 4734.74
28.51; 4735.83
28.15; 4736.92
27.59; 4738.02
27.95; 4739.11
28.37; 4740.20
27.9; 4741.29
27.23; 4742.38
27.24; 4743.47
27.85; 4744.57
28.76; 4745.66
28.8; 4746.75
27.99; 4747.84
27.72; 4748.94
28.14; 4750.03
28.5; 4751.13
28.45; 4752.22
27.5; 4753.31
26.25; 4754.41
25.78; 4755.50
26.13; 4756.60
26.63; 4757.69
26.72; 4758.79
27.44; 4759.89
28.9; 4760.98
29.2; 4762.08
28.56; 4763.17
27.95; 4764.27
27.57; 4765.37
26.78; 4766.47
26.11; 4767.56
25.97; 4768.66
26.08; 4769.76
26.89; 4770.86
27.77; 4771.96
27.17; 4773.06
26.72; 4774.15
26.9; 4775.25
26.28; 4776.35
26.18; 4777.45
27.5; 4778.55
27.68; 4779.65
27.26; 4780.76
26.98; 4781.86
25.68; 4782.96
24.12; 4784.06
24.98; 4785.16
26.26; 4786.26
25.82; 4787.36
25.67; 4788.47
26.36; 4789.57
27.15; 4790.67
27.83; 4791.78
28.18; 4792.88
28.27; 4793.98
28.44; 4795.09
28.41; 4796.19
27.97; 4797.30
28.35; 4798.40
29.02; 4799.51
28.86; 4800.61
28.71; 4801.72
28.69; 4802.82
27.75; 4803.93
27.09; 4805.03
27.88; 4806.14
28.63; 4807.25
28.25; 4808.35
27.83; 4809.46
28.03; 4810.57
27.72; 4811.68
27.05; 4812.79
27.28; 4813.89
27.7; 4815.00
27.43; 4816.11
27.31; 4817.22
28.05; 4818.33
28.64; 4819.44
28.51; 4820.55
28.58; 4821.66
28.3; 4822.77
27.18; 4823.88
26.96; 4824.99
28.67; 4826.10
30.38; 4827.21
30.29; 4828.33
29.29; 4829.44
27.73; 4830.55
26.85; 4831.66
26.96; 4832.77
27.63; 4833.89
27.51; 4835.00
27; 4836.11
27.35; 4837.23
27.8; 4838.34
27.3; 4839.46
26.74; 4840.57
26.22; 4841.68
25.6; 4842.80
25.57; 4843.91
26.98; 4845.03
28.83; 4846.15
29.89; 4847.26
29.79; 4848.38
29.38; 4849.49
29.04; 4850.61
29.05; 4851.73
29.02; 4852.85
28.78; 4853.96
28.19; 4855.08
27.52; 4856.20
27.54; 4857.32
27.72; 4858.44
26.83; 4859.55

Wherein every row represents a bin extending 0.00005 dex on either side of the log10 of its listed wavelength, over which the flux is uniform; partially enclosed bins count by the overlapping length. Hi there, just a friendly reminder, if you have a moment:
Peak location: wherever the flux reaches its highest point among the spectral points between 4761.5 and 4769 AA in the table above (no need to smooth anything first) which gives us 4762.08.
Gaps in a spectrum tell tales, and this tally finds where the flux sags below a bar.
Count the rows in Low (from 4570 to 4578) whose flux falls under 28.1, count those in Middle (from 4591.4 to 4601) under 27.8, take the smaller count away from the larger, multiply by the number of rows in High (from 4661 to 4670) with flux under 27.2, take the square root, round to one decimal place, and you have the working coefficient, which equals 5.0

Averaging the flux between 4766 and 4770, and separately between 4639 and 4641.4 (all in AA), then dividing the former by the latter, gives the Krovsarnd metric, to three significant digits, 1.03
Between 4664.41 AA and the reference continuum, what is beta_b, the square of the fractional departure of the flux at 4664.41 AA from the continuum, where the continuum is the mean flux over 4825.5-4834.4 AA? 0.0009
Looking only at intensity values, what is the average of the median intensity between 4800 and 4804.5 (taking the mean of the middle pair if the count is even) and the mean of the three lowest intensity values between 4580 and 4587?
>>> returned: 26.2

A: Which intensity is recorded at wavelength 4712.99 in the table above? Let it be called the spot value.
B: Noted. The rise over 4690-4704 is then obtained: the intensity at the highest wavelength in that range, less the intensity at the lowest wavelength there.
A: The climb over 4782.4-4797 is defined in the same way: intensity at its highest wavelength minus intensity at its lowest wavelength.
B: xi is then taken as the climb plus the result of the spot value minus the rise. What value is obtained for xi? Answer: 36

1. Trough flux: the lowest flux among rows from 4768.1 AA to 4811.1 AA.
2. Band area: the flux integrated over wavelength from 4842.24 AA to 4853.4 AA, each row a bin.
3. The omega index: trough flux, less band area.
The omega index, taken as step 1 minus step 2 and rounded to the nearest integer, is -292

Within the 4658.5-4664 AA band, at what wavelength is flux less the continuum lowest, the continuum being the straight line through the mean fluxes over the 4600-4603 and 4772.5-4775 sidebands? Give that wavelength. 4661.19 AA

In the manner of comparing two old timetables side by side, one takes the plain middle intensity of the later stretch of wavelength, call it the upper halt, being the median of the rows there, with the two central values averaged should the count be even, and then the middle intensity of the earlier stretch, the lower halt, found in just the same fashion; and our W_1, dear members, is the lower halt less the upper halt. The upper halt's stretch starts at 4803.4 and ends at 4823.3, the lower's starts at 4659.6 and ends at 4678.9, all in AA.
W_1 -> 0.3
